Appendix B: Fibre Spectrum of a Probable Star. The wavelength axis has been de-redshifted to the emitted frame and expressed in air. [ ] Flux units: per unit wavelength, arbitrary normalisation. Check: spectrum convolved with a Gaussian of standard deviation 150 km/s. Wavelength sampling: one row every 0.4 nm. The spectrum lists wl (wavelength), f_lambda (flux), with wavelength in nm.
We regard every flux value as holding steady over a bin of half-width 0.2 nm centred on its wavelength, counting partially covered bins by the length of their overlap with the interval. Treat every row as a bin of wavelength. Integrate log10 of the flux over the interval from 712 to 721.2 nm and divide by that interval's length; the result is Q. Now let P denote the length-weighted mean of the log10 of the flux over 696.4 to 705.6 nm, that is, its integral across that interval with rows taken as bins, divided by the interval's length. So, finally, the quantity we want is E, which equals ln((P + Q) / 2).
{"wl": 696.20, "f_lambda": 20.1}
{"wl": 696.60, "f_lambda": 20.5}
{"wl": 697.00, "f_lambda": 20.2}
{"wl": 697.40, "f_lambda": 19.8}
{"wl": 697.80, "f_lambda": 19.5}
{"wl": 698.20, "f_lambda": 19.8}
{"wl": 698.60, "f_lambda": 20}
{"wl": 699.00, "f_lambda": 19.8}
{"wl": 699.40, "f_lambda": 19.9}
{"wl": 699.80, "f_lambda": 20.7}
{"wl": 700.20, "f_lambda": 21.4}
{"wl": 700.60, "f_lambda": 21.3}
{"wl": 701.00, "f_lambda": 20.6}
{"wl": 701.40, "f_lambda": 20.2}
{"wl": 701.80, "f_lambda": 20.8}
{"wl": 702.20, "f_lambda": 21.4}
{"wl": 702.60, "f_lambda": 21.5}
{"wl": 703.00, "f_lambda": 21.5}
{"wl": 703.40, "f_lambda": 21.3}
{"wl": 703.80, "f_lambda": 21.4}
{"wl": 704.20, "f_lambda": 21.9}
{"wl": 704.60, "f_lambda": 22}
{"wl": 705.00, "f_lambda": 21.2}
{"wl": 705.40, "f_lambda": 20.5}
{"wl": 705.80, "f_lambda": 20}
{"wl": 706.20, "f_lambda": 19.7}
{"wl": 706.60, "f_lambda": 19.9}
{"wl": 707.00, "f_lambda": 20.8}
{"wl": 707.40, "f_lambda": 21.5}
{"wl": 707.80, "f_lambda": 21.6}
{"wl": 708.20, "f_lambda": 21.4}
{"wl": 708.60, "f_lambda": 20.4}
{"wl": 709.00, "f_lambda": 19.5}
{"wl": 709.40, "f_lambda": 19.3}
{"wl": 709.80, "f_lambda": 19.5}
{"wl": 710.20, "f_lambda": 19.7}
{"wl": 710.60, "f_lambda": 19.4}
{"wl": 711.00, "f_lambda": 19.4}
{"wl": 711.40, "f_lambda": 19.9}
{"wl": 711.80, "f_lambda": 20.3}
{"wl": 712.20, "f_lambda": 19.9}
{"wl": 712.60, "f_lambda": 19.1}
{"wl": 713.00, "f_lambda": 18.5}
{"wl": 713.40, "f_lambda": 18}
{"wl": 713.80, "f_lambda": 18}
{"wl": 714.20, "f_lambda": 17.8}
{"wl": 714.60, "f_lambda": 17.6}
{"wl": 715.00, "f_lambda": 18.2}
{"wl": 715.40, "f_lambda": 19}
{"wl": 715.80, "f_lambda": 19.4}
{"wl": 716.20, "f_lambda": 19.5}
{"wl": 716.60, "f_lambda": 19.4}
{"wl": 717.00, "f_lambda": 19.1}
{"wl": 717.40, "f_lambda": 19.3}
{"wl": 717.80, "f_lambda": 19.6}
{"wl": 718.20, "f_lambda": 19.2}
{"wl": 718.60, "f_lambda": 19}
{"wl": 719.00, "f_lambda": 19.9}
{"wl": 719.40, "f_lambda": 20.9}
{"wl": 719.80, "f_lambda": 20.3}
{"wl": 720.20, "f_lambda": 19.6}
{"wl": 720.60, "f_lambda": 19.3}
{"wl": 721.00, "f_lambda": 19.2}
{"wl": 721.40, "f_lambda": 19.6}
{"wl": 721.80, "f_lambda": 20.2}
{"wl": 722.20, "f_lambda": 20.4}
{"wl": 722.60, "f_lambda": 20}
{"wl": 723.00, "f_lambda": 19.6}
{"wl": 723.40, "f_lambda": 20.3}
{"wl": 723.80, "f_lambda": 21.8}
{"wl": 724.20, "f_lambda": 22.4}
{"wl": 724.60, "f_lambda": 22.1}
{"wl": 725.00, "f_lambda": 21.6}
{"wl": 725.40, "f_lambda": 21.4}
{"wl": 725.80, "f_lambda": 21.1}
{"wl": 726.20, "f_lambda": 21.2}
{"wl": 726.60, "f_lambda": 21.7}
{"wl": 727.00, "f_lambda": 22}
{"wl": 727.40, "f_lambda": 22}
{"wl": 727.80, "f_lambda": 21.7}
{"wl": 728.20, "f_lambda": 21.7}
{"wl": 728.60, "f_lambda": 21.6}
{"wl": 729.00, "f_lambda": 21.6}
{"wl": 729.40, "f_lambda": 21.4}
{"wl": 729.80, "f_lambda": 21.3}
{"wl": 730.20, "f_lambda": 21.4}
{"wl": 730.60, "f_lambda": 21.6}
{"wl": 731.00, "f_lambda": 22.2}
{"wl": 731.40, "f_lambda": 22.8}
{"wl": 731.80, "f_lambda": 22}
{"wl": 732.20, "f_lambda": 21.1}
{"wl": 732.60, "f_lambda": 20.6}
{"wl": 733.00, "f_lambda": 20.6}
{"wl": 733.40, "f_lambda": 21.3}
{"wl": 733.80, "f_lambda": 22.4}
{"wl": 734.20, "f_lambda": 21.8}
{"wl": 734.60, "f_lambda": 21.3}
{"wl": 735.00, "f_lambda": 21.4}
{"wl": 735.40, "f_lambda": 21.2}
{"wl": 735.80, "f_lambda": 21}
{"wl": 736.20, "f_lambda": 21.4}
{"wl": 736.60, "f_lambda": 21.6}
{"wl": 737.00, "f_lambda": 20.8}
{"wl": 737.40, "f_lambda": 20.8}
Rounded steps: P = 1.32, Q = 1.281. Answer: 0.262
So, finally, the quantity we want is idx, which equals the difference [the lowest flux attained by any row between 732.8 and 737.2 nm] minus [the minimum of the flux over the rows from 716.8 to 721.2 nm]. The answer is 2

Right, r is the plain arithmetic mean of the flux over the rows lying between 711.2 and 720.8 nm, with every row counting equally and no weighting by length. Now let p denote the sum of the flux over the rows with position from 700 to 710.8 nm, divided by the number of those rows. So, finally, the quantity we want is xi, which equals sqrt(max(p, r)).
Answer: 4.55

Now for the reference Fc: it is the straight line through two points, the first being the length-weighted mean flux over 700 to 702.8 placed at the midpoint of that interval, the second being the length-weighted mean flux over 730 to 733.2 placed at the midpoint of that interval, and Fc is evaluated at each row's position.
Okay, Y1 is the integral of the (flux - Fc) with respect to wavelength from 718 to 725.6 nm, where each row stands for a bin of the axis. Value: -8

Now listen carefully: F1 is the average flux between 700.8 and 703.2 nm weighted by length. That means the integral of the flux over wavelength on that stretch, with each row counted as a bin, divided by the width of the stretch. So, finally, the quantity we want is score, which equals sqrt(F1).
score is 4.58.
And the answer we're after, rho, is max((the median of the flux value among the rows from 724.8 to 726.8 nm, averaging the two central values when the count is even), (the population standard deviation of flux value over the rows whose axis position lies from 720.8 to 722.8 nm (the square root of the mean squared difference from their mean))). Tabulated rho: 21.4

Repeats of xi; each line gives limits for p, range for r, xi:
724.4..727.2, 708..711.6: 4.65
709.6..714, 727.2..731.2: 4.65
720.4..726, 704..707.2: 4.56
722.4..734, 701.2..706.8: 4.63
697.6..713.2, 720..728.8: 4.58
